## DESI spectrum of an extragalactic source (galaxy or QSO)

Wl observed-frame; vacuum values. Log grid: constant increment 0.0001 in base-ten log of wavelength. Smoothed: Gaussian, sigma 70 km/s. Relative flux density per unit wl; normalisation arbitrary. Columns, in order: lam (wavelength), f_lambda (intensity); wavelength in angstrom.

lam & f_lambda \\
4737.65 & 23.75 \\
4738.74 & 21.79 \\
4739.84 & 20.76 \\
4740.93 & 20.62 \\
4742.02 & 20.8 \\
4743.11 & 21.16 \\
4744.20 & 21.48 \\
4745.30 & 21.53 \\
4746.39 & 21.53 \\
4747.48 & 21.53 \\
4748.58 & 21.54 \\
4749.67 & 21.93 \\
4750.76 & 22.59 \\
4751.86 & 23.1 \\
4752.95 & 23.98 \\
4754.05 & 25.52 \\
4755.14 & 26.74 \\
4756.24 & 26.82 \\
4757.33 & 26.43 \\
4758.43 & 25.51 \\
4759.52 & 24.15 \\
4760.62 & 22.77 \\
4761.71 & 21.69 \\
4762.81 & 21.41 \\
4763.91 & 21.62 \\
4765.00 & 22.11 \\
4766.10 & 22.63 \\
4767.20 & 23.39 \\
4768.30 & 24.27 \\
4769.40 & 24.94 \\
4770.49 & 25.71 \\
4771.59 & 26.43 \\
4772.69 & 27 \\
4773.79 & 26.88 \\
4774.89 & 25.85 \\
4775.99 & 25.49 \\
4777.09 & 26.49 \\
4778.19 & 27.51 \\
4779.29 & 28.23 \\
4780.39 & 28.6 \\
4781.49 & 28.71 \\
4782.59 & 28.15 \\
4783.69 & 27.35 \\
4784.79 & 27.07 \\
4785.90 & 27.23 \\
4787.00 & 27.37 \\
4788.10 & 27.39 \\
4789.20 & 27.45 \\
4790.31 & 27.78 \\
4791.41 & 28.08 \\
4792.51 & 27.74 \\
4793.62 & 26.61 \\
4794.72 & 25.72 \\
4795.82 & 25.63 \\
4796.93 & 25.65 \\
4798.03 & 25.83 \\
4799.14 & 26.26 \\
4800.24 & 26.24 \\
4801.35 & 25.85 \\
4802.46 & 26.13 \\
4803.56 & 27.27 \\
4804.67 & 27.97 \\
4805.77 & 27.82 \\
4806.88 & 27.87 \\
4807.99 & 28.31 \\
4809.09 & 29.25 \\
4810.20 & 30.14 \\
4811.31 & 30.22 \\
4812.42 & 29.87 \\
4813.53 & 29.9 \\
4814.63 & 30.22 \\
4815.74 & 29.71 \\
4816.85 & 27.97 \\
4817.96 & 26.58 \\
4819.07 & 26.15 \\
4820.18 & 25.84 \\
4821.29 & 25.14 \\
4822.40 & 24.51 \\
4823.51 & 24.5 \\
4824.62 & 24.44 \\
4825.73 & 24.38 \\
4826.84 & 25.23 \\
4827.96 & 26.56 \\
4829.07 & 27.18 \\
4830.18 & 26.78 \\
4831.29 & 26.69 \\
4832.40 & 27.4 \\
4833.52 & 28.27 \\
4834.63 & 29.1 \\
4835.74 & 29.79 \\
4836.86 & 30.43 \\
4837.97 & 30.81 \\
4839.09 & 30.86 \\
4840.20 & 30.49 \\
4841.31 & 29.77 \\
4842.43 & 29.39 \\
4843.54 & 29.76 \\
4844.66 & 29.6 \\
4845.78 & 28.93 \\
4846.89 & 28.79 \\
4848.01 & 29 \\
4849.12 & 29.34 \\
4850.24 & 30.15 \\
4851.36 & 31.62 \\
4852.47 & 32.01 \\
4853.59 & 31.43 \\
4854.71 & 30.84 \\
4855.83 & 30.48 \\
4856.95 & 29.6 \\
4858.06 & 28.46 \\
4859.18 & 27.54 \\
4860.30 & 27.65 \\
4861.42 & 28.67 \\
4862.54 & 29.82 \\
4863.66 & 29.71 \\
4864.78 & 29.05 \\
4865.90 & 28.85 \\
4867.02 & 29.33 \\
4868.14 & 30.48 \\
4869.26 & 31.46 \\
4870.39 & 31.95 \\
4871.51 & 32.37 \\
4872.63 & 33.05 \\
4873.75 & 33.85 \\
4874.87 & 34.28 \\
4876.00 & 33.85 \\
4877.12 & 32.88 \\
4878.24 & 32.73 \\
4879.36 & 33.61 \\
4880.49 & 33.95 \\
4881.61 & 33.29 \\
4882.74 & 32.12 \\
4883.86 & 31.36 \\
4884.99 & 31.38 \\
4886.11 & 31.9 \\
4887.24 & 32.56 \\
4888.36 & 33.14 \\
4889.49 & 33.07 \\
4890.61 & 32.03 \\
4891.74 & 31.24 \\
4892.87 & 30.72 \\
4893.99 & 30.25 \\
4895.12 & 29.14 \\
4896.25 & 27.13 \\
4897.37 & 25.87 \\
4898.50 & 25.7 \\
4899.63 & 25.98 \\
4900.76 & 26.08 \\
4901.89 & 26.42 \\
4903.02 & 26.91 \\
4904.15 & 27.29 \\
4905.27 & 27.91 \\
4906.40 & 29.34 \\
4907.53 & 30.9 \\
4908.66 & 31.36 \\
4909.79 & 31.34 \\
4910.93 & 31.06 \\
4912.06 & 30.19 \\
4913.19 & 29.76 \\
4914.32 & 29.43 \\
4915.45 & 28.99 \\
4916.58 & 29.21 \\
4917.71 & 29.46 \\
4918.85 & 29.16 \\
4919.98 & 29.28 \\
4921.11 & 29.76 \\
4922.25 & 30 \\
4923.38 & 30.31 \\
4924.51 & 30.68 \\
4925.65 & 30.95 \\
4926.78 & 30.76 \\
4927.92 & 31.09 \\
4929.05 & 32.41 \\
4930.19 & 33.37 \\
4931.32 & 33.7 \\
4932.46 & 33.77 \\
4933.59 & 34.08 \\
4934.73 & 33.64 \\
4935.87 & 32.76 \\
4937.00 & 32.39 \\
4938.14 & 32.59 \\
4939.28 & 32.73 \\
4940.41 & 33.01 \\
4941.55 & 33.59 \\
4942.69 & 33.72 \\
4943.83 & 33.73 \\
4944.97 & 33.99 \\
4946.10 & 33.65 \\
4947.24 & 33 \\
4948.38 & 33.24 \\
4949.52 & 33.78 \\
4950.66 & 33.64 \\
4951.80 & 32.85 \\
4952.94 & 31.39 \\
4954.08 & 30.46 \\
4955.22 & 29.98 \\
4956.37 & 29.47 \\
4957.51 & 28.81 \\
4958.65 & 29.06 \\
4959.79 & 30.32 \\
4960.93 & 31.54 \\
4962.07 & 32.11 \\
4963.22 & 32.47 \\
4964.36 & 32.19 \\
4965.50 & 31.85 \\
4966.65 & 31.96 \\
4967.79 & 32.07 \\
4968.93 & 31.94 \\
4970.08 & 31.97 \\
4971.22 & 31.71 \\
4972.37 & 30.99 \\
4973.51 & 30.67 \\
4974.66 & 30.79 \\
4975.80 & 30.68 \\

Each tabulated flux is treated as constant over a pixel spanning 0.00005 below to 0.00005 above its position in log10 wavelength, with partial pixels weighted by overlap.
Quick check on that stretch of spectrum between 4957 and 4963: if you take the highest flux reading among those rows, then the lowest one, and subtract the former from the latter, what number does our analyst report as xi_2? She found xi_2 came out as -3.3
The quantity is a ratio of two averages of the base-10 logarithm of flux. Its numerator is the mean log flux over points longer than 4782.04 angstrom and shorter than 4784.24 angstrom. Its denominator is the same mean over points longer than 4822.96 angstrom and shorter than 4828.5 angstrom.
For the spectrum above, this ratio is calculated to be 1.03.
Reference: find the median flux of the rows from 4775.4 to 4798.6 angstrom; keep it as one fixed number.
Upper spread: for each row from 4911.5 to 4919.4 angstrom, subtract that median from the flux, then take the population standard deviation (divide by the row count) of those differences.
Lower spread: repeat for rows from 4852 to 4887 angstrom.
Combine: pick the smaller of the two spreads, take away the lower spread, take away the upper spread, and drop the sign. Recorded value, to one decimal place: 1.9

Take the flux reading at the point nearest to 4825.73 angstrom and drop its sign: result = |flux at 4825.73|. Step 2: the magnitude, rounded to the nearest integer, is 24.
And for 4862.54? 30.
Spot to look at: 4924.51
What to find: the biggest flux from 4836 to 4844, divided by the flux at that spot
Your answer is 1.01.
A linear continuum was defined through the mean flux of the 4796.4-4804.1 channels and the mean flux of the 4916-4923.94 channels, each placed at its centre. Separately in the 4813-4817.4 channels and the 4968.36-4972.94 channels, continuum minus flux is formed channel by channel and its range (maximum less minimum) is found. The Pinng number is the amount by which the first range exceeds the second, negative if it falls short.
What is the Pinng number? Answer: 1.3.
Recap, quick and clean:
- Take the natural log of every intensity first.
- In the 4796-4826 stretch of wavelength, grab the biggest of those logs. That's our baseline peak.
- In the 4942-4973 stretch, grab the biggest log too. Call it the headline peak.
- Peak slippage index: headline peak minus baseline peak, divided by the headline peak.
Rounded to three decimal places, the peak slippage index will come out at 0.033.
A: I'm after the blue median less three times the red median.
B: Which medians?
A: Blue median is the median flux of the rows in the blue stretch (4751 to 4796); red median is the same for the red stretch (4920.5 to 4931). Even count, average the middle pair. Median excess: -66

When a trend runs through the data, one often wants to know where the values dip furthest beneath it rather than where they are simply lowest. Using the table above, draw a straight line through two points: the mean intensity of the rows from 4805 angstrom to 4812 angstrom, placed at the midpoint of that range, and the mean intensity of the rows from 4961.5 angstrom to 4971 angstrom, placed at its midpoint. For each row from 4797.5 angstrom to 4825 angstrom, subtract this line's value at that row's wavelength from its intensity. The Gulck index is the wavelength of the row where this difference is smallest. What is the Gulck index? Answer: 4824.62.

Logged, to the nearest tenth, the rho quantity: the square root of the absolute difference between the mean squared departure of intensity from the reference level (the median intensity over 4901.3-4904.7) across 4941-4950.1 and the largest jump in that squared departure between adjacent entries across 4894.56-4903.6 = 6.3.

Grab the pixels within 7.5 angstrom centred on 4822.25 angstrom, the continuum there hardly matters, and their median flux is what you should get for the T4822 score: 24.5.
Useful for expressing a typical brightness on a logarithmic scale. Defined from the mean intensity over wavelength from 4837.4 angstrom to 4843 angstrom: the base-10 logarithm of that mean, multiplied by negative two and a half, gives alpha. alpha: -3.70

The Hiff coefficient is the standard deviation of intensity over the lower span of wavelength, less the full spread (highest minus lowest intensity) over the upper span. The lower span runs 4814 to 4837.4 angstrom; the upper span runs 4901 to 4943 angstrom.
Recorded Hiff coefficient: -6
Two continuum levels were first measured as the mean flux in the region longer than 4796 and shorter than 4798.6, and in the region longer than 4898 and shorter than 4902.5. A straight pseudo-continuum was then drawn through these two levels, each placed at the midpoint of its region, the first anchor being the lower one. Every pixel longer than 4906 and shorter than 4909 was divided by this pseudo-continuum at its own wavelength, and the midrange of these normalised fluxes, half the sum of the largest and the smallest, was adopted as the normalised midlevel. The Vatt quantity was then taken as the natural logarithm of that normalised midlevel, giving 0.15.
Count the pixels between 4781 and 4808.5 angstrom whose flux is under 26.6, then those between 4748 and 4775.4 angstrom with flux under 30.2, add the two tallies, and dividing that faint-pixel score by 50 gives 0.7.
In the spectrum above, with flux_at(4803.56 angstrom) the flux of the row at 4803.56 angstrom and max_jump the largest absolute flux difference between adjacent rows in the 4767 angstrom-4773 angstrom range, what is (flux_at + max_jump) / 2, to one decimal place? 14.1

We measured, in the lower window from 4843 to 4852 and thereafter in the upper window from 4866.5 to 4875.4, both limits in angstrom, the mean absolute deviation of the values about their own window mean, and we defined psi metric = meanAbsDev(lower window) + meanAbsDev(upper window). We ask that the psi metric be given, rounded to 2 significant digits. 1.9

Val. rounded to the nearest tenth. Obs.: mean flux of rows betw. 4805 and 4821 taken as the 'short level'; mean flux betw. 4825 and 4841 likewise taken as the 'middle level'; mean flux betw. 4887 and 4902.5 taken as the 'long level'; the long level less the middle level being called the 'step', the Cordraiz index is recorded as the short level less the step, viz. 27.5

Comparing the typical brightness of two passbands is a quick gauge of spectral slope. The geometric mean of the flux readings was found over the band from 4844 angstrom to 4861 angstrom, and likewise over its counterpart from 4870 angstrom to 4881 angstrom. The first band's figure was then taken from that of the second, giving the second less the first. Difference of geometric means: 3.6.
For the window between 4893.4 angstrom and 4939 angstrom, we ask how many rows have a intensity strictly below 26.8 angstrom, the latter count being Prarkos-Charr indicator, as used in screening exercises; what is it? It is 5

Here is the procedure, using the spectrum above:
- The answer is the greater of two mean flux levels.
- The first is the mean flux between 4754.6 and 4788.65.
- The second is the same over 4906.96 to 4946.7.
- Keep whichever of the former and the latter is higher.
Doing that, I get 31.6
